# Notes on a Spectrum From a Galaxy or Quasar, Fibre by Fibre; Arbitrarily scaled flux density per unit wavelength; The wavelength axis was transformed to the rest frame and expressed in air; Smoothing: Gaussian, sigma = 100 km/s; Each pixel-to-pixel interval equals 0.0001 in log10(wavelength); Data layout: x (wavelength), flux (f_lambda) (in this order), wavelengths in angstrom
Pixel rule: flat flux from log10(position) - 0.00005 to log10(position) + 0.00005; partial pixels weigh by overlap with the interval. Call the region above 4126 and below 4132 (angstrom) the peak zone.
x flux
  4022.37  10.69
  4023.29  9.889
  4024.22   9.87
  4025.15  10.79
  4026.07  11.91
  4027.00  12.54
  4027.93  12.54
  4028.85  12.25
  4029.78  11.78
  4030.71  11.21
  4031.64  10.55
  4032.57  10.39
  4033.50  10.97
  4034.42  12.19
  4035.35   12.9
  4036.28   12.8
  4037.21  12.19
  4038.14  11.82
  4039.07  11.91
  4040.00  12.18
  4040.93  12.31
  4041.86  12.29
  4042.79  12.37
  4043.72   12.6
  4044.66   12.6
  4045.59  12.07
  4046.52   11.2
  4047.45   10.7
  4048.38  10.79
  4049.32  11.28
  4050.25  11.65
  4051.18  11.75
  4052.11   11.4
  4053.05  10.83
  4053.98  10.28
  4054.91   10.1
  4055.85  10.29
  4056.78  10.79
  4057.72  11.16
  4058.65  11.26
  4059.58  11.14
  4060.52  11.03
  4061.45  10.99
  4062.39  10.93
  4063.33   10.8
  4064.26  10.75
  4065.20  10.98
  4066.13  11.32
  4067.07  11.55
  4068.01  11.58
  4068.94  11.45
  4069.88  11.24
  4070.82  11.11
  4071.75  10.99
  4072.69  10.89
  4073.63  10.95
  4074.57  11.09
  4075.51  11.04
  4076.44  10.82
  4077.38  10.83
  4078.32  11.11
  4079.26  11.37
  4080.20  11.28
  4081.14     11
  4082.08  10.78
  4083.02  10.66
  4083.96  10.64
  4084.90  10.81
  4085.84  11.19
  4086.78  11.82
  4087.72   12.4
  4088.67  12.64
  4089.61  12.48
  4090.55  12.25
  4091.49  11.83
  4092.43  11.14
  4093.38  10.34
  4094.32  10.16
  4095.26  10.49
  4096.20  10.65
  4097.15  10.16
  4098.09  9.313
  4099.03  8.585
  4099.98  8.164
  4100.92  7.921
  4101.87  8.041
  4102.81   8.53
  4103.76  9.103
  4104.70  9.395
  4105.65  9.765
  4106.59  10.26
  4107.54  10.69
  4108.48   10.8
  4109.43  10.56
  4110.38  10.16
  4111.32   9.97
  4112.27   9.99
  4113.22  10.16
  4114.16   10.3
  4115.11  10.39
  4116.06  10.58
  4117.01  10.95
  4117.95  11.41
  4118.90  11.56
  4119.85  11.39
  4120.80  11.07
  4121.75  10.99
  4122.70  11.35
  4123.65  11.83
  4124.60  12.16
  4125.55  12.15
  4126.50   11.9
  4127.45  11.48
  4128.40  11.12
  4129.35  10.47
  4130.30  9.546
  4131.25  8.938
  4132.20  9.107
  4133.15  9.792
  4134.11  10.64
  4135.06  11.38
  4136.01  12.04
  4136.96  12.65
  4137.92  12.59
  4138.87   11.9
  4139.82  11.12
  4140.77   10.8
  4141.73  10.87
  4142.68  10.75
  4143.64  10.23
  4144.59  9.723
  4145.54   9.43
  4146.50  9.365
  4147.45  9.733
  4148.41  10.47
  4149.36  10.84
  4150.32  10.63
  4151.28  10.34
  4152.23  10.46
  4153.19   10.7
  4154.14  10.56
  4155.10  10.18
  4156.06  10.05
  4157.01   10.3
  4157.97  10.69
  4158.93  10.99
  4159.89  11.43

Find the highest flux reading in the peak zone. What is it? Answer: 11.9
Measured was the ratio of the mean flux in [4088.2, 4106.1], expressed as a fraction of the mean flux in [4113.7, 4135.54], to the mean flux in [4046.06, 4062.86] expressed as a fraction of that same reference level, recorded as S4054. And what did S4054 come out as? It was 0.92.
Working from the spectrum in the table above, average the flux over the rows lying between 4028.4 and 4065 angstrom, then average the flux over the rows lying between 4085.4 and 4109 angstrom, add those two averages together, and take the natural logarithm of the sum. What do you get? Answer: 3.08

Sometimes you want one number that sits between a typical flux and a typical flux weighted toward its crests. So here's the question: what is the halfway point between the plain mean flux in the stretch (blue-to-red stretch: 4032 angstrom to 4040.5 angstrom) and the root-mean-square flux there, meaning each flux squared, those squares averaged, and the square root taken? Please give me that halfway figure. 11.94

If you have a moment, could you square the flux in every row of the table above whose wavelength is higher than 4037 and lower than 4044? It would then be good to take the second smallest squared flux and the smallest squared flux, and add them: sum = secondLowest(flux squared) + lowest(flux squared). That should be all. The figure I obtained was 282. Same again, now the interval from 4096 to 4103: 127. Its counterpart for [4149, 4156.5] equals 205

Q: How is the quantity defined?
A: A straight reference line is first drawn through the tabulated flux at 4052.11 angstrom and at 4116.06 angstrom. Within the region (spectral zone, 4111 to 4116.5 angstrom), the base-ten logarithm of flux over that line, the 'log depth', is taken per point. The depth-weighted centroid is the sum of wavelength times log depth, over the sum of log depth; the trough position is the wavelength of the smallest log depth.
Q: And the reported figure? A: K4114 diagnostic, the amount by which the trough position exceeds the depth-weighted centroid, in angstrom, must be -1.4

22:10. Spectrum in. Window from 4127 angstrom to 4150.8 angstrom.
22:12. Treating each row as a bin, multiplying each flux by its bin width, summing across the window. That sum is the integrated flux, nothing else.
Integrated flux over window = 253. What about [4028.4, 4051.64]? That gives 274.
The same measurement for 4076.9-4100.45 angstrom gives 256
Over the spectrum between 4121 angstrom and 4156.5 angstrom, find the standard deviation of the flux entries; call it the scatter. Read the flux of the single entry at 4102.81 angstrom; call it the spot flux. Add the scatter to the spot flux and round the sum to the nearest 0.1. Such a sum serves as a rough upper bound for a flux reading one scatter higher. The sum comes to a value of 9.5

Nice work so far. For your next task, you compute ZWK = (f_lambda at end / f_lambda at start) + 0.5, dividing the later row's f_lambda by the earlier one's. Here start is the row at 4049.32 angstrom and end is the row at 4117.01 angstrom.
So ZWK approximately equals 1.47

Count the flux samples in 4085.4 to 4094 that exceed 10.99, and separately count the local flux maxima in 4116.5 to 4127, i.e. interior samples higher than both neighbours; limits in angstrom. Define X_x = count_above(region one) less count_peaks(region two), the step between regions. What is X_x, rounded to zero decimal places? 6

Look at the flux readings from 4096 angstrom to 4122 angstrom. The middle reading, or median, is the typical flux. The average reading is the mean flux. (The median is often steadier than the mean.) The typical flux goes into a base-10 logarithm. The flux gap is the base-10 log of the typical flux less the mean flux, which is -9.0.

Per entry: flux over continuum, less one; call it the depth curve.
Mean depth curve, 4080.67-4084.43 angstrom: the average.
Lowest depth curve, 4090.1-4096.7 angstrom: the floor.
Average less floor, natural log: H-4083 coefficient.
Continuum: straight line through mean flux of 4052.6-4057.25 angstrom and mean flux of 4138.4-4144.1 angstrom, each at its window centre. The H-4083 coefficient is -2.8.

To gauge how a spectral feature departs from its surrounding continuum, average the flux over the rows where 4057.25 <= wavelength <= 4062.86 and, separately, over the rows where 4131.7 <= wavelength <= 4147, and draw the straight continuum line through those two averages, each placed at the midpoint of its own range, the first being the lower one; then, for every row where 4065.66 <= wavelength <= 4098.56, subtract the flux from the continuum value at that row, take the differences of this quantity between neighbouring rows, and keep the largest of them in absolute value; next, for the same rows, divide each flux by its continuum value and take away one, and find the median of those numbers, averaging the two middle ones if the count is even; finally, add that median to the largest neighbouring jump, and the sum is 0.85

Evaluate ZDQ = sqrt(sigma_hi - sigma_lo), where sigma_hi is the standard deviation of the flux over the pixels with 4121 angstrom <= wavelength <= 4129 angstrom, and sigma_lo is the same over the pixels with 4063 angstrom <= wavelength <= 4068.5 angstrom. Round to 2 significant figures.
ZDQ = 0.29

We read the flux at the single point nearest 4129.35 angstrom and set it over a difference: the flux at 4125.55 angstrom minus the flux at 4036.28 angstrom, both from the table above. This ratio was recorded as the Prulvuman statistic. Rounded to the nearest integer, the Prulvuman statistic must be -16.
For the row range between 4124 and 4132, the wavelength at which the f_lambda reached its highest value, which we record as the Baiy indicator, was 4124.60 angstrom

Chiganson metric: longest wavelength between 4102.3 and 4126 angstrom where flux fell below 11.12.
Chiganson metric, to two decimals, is 4121.75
